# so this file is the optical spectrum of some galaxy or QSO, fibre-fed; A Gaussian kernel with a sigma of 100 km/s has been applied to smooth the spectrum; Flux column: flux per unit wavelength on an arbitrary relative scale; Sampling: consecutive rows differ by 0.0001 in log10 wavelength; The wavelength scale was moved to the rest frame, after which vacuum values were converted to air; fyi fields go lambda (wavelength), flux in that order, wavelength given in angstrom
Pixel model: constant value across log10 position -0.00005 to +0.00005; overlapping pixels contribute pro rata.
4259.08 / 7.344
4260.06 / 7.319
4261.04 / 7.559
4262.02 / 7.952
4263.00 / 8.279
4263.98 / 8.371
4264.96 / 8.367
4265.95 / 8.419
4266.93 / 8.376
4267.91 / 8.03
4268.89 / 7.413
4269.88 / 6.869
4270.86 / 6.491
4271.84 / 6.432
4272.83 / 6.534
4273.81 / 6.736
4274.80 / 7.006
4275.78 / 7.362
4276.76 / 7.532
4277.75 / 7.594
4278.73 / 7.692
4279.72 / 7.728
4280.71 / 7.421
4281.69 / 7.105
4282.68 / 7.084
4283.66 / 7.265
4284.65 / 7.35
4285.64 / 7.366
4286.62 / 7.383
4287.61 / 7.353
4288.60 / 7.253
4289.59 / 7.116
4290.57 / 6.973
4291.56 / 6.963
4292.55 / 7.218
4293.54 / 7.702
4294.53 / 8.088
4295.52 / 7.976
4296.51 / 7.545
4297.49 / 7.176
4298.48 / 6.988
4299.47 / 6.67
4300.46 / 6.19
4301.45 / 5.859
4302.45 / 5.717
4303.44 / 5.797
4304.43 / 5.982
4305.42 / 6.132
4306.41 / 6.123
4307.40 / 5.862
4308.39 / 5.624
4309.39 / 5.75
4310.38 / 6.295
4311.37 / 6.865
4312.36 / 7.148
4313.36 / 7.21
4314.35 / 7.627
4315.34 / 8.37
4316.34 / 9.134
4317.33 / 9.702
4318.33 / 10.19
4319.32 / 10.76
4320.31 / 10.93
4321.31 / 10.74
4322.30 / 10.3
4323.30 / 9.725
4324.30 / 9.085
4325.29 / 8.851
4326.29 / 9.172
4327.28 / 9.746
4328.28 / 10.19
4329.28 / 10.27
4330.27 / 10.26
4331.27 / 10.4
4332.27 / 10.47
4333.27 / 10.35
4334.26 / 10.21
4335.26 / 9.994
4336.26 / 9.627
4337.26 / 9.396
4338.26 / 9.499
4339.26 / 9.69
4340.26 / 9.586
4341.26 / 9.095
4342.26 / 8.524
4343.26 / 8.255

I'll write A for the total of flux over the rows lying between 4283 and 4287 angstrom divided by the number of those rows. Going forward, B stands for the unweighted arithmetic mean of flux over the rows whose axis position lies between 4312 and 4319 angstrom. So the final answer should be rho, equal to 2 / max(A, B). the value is 0.24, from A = 7.3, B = 8.5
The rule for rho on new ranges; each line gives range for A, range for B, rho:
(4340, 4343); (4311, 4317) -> 0.22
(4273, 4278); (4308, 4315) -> 0.28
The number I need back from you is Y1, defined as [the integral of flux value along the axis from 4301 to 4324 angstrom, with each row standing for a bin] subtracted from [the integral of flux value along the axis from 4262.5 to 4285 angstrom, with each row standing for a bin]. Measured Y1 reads -10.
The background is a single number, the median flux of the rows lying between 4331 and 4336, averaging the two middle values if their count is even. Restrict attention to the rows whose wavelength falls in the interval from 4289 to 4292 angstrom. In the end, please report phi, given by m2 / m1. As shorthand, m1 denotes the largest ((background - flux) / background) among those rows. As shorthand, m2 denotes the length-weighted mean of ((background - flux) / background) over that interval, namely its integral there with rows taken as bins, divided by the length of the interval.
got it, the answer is 0.98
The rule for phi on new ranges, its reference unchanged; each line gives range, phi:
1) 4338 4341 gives 0.93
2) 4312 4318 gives 0.65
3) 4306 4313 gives 0.87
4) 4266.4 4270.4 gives 0.77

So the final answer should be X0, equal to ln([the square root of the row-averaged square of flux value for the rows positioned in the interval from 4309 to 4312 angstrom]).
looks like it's 1.84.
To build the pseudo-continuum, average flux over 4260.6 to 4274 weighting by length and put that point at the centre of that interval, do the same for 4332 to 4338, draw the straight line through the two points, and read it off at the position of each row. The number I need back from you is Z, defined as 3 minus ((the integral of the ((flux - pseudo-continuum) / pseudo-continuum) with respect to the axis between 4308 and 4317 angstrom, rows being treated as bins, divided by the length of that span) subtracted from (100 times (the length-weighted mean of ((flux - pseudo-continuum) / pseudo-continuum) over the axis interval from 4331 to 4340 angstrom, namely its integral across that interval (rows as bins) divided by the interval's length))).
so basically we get 3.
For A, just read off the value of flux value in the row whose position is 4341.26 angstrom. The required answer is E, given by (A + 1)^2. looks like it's 102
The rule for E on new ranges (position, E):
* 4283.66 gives 68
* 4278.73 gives 76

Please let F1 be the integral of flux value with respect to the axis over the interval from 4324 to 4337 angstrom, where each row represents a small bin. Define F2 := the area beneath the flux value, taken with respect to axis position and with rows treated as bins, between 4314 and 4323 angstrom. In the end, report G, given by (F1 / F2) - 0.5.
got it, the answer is 1.0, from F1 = 129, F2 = 88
